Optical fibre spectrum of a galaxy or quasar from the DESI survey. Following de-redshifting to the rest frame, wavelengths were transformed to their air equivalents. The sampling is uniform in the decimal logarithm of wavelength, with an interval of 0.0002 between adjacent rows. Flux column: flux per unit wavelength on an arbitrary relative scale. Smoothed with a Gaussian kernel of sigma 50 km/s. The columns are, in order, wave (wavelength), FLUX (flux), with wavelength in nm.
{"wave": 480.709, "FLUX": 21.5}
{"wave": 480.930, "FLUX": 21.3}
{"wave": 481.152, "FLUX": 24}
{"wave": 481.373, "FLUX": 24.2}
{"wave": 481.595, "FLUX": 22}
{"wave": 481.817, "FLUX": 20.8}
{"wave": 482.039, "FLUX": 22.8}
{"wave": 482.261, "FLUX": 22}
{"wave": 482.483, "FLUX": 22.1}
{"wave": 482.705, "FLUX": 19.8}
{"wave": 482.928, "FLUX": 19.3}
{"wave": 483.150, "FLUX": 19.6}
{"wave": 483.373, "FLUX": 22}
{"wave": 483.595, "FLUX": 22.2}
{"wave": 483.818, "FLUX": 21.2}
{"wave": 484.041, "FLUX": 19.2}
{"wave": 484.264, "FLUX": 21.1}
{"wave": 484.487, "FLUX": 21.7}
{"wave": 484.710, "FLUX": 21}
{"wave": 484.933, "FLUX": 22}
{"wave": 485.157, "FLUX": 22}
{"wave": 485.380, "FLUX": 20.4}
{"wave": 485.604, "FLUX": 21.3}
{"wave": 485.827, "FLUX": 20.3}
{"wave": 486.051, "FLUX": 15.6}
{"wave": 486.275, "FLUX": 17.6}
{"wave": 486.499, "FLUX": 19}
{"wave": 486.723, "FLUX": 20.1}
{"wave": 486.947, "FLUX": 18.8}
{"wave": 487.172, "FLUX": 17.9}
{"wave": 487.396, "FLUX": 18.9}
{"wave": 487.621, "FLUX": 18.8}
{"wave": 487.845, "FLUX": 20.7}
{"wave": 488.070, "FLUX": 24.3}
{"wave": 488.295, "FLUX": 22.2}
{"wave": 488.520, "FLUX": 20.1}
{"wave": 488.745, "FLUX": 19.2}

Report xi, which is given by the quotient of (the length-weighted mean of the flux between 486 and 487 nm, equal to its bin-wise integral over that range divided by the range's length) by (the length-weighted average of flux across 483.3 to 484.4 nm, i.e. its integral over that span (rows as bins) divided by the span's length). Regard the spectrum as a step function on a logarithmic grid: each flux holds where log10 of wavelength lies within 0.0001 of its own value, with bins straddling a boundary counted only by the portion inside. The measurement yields 0.87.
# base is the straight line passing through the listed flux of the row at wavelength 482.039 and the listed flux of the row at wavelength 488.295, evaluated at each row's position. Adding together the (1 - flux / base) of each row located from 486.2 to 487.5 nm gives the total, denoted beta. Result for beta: 0.97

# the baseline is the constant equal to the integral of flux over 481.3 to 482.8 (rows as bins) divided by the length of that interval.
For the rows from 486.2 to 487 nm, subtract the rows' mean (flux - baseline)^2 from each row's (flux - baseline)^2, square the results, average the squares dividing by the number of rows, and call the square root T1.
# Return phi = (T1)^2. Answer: 31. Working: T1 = 5.5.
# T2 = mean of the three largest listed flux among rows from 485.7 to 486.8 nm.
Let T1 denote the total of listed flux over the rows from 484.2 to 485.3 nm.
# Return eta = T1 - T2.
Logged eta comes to 88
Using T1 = 107.8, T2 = 19.8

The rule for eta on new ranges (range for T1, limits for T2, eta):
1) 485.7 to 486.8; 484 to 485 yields 71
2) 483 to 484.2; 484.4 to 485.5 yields 82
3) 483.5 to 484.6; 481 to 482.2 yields 82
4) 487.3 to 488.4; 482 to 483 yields 83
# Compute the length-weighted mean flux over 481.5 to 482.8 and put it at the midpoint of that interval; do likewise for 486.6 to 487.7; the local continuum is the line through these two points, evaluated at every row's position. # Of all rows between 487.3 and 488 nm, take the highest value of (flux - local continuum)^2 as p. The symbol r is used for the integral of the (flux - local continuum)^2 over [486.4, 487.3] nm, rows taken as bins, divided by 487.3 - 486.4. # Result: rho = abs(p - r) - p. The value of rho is -0.5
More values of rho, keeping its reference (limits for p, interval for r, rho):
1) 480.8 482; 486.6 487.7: -0.4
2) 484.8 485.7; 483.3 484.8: -1.2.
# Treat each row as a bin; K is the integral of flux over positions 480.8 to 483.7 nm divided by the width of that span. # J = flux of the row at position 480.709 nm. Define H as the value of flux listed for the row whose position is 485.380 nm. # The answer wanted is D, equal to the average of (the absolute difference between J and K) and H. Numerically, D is 10.3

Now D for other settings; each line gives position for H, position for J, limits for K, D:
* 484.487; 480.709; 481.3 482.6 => 11.2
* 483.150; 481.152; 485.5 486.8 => 12.3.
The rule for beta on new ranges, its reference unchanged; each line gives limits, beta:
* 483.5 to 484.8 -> 0.41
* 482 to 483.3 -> 0.48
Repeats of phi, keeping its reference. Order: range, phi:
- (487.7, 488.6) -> 4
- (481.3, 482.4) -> 4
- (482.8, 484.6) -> 10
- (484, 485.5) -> 6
